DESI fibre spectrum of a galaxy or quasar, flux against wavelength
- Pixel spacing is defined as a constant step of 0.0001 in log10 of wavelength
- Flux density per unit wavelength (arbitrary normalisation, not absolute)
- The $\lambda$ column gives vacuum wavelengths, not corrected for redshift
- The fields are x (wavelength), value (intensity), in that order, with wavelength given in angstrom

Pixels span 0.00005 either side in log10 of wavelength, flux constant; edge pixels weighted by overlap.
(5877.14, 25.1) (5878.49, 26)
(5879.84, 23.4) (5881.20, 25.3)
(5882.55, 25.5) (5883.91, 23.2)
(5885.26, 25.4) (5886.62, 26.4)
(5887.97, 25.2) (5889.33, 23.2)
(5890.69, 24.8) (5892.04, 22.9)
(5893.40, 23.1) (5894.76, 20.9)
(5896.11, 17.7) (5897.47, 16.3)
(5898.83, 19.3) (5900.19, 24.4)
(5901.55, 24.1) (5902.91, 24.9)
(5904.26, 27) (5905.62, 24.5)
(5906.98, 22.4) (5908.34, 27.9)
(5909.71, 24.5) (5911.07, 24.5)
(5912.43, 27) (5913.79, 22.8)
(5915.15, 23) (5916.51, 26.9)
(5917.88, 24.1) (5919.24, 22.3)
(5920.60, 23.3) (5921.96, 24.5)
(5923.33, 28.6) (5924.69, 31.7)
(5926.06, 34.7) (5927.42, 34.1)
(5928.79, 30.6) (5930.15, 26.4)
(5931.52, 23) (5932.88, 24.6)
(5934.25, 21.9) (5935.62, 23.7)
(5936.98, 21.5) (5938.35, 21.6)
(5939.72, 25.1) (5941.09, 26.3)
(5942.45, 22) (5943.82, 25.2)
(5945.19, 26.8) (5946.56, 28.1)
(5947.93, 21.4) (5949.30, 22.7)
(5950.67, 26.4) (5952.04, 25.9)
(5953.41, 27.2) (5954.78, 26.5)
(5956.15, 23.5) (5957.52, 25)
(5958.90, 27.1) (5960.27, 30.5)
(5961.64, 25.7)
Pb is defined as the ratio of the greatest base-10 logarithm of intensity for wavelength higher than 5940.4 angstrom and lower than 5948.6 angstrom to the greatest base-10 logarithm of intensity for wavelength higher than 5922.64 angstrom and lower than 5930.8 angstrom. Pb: 0.94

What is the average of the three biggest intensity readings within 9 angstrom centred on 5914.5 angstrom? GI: 26.1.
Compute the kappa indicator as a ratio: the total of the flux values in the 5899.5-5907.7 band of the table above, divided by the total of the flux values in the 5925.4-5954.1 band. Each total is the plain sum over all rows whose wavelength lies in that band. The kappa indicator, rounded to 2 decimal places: 0.27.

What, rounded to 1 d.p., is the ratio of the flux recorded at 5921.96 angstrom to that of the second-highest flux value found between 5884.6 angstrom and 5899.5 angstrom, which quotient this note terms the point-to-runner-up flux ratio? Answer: 1.0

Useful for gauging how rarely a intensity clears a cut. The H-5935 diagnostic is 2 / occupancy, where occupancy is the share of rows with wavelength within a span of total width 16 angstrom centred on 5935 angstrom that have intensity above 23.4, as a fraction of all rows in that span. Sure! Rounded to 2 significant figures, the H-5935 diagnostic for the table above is 3.4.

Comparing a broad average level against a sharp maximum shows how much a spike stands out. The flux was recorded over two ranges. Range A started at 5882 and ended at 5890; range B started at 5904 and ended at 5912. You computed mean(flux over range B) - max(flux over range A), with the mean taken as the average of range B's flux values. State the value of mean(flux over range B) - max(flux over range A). -1.3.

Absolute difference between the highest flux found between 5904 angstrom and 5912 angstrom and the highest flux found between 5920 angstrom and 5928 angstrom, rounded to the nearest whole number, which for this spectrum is 7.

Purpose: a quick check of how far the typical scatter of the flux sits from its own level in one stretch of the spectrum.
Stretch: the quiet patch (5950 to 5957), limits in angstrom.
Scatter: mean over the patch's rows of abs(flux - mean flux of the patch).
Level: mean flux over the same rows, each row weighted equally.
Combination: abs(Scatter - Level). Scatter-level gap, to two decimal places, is 24.94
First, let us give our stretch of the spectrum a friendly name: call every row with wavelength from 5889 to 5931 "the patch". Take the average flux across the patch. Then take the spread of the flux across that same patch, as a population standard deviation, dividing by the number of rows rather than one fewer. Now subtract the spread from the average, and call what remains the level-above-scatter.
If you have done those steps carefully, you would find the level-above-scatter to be 20.9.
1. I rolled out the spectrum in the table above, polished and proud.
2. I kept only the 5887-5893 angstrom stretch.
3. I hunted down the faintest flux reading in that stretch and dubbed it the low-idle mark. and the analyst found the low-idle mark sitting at 22.9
